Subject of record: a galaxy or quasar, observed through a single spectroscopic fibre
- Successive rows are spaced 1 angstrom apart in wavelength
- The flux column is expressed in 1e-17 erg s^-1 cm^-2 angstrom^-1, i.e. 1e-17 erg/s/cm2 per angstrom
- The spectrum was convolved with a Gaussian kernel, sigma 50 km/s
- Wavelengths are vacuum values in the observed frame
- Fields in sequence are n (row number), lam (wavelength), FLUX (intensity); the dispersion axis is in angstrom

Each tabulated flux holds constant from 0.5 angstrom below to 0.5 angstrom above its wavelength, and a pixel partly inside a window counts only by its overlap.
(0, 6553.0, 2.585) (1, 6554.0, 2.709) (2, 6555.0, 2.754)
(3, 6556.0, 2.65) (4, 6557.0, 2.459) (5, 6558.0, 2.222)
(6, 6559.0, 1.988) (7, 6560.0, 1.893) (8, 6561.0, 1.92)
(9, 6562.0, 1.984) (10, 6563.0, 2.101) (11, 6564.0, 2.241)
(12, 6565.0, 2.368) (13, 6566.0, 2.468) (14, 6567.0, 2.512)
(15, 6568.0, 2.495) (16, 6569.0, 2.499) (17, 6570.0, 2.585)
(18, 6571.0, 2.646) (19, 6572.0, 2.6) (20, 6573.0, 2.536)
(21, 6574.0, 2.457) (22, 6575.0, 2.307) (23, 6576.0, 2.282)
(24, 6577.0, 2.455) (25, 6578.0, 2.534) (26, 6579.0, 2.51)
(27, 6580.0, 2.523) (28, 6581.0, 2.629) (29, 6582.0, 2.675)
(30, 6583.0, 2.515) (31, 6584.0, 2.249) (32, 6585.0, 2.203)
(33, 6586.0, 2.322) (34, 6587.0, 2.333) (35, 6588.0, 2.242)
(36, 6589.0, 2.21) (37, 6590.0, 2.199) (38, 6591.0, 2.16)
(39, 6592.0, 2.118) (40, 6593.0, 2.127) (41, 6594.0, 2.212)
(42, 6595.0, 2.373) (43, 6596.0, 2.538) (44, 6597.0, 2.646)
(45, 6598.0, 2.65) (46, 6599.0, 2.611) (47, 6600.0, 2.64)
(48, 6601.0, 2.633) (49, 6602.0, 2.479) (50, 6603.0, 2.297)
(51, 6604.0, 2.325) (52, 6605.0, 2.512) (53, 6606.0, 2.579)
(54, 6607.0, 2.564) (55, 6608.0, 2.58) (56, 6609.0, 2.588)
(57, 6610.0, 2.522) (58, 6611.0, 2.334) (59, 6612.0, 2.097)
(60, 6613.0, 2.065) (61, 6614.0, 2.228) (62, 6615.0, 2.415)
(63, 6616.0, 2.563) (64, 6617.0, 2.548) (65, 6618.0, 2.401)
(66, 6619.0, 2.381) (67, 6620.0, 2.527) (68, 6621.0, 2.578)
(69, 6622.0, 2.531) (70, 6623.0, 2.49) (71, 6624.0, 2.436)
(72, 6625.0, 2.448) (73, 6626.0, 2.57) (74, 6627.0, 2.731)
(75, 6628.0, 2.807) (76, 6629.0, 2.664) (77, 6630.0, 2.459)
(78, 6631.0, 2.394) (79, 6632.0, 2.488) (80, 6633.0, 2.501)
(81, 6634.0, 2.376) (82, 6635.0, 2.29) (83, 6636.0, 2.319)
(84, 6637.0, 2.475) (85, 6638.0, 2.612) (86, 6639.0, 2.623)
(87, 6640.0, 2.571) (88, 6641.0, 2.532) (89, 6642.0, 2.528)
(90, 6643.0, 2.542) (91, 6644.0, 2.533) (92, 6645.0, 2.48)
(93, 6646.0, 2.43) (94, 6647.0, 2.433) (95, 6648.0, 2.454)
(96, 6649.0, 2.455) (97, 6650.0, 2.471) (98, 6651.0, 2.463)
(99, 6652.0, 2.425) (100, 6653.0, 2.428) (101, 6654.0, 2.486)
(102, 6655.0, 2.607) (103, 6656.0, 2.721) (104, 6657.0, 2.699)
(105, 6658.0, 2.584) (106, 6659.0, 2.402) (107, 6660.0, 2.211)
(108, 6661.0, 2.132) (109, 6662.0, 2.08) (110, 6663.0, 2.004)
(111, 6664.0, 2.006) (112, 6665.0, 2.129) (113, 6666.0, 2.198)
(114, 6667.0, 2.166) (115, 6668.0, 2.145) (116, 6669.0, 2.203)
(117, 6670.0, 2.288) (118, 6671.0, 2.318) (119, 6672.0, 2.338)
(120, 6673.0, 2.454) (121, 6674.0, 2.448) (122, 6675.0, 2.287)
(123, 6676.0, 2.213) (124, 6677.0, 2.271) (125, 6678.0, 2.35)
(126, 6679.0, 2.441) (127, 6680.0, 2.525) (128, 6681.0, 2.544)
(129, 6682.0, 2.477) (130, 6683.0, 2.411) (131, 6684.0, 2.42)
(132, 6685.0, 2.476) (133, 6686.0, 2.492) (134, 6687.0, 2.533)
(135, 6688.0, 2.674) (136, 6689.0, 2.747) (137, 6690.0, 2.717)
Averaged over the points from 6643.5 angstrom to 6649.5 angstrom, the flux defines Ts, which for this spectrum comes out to 2.46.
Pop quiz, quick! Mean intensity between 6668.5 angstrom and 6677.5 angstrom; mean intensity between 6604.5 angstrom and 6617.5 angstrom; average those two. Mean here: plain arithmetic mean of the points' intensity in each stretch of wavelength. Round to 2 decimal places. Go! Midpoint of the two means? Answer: 2.37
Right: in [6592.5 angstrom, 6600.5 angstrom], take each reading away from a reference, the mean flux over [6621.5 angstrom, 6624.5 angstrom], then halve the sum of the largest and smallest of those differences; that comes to 0.10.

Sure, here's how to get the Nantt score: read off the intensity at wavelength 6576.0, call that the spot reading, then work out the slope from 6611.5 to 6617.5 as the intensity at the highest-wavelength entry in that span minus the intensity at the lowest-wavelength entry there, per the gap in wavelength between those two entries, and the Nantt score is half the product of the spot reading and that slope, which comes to 0.103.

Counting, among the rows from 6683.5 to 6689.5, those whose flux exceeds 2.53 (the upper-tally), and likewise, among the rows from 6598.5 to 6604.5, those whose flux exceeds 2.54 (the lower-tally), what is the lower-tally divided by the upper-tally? 1.0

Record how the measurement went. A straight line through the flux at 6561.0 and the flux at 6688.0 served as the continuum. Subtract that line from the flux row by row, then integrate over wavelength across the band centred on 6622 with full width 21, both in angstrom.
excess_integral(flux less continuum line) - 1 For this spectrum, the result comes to 2.9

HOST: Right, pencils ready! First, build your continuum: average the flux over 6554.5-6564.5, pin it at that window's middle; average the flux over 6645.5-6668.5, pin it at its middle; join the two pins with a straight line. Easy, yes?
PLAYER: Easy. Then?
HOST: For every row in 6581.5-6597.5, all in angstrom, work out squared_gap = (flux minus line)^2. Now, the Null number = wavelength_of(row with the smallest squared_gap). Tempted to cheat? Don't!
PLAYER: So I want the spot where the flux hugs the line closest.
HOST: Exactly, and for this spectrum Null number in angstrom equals 6584.0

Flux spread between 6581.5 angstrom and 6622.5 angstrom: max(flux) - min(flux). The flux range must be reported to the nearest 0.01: 0.61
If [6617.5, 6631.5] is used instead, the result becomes 0.43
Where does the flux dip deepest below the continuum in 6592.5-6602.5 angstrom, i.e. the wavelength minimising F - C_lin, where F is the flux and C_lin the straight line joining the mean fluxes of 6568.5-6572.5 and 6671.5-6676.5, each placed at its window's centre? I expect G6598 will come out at 6593.0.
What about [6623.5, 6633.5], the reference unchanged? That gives 6631.0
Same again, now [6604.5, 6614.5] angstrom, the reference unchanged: 6613.0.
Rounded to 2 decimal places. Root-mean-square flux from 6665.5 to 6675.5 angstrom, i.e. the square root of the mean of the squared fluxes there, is 2.29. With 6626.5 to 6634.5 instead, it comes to 2.56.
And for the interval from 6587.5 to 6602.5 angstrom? 2.40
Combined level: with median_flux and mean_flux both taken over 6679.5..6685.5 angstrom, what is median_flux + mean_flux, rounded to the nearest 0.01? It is 4.95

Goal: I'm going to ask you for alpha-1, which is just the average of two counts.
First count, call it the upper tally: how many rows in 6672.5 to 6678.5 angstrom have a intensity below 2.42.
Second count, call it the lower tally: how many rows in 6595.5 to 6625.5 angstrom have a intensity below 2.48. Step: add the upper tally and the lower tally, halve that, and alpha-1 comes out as 8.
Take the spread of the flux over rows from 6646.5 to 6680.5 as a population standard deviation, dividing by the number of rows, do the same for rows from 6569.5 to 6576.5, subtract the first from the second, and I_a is -0.05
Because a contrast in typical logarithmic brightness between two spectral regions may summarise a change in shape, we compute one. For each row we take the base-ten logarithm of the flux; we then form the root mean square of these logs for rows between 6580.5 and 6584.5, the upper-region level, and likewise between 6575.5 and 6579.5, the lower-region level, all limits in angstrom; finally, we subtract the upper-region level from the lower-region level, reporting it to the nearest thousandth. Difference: -0.013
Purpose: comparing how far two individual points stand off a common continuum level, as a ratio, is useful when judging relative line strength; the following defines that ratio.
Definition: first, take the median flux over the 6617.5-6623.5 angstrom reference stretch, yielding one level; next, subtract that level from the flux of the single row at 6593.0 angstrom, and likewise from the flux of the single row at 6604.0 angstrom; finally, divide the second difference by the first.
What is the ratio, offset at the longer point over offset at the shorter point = 0.5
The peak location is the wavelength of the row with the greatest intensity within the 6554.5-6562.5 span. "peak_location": 6555.0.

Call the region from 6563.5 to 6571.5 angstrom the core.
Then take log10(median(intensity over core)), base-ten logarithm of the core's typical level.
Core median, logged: 0.397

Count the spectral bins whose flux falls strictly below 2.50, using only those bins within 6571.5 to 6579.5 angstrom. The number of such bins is 4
